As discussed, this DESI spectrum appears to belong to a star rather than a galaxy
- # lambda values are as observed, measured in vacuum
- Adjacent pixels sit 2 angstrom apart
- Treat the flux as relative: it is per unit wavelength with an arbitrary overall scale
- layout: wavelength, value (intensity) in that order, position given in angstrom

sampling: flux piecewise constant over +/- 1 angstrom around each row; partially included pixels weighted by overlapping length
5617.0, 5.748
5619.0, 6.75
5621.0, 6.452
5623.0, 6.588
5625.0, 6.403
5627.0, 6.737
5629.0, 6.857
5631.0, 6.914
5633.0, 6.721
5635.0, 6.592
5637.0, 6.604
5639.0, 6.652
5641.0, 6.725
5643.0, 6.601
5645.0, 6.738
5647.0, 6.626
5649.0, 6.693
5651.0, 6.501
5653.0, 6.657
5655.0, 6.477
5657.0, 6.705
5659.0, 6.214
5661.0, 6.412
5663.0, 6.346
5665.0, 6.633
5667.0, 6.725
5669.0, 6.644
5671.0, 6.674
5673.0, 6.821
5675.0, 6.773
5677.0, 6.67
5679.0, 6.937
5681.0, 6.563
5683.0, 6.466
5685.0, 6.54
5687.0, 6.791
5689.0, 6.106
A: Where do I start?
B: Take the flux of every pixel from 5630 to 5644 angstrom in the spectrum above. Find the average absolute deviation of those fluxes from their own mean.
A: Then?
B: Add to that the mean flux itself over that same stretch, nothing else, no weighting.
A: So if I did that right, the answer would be 6.77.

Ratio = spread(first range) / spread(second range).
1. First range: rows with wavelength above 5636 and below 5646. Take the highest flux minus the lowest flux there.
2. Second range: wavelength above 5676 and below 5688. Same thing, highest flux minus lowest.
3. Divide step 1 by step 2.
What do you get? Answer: 0.3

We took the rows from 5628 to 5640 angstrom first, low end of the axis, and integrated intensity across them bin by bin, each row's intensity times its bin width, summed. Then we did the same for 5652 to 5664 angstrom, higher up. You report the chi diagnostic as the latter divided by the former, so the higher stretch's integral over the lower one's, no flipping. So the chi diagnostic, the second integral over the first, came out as 0.96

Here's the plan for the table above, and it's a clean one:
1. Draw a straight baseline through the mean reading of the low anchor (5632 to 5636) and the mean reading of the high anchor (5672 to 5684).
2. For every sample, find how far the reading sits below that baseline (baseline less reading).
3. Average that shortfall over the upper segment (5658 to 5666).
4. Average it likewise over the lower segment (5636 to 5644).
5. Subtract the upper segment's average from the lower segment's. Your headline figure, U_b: -0.27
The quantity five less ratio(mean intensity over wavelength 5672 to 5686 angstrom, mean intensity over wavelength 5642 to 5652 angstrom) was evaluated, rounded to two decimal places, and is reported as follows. 3.99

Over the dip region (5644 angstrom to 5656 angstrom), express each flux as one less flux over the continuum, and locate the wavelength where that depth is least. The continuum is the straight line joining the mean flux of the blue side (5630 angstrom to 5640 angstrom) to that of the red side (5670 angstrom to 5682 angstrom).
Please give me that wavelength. 5645.0 angstrom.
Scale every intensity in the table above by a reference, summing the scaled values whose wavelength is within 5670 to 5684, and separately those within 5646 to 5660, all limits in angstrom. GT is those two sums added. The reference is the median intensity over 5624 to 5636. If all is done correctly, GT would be 13.8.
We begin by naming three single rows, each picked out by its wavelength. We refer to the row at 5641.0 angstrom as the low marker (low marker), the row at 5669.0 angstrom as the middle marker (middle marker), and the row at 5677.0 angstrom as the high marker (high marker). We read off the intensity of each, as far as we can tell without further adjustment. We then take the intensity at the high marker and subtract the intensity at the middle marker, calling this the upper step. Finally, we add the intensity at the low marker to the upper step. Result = 6.75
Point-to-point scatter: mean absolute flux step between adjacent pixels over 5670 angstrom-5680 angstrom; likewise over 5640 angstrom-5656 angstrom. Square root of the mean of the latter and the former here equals 0.37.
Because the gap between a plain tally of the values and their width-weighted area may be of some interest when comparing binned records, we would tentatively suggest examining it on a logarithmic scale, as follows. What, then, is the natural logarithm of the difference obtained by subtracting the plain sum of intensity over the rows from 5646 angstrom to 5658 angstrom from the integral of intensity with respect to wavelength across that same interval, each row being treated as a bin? 3.68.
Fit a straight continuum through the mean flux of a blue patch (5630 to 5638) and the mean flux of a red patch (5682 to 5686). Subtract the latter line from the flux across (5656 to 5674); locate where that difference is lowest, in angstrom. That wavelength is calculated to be 5659.0 angstrom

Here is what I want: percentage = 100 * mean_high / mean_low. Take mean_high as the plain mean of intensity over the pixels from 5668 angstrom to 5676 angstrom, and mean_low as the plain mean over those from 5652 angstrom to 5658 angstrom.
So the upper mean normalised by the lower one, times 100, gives 102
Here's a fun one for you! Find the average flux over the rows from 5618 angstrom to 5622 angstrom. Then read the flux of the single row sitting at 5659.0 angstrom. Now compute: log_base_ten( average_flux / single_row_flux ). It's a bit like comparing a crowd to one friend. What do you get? 0.026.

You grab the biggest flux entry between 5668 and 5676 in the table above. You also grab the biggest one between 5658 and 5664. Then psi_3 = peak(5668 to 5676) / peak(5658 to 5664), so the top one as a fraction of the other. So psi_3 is 1.06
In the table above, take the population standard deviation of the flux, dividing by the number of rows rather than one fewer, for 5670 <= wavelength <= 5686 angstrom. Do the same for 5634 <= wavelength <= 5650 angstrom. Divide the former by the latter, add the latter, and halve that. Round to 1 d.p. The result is 1.4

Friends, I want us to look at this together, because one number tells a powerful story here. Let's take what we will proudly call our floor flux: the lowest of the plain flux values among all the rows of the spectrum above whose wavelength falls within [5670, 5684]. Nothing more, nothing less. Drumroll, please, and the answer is 6.466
